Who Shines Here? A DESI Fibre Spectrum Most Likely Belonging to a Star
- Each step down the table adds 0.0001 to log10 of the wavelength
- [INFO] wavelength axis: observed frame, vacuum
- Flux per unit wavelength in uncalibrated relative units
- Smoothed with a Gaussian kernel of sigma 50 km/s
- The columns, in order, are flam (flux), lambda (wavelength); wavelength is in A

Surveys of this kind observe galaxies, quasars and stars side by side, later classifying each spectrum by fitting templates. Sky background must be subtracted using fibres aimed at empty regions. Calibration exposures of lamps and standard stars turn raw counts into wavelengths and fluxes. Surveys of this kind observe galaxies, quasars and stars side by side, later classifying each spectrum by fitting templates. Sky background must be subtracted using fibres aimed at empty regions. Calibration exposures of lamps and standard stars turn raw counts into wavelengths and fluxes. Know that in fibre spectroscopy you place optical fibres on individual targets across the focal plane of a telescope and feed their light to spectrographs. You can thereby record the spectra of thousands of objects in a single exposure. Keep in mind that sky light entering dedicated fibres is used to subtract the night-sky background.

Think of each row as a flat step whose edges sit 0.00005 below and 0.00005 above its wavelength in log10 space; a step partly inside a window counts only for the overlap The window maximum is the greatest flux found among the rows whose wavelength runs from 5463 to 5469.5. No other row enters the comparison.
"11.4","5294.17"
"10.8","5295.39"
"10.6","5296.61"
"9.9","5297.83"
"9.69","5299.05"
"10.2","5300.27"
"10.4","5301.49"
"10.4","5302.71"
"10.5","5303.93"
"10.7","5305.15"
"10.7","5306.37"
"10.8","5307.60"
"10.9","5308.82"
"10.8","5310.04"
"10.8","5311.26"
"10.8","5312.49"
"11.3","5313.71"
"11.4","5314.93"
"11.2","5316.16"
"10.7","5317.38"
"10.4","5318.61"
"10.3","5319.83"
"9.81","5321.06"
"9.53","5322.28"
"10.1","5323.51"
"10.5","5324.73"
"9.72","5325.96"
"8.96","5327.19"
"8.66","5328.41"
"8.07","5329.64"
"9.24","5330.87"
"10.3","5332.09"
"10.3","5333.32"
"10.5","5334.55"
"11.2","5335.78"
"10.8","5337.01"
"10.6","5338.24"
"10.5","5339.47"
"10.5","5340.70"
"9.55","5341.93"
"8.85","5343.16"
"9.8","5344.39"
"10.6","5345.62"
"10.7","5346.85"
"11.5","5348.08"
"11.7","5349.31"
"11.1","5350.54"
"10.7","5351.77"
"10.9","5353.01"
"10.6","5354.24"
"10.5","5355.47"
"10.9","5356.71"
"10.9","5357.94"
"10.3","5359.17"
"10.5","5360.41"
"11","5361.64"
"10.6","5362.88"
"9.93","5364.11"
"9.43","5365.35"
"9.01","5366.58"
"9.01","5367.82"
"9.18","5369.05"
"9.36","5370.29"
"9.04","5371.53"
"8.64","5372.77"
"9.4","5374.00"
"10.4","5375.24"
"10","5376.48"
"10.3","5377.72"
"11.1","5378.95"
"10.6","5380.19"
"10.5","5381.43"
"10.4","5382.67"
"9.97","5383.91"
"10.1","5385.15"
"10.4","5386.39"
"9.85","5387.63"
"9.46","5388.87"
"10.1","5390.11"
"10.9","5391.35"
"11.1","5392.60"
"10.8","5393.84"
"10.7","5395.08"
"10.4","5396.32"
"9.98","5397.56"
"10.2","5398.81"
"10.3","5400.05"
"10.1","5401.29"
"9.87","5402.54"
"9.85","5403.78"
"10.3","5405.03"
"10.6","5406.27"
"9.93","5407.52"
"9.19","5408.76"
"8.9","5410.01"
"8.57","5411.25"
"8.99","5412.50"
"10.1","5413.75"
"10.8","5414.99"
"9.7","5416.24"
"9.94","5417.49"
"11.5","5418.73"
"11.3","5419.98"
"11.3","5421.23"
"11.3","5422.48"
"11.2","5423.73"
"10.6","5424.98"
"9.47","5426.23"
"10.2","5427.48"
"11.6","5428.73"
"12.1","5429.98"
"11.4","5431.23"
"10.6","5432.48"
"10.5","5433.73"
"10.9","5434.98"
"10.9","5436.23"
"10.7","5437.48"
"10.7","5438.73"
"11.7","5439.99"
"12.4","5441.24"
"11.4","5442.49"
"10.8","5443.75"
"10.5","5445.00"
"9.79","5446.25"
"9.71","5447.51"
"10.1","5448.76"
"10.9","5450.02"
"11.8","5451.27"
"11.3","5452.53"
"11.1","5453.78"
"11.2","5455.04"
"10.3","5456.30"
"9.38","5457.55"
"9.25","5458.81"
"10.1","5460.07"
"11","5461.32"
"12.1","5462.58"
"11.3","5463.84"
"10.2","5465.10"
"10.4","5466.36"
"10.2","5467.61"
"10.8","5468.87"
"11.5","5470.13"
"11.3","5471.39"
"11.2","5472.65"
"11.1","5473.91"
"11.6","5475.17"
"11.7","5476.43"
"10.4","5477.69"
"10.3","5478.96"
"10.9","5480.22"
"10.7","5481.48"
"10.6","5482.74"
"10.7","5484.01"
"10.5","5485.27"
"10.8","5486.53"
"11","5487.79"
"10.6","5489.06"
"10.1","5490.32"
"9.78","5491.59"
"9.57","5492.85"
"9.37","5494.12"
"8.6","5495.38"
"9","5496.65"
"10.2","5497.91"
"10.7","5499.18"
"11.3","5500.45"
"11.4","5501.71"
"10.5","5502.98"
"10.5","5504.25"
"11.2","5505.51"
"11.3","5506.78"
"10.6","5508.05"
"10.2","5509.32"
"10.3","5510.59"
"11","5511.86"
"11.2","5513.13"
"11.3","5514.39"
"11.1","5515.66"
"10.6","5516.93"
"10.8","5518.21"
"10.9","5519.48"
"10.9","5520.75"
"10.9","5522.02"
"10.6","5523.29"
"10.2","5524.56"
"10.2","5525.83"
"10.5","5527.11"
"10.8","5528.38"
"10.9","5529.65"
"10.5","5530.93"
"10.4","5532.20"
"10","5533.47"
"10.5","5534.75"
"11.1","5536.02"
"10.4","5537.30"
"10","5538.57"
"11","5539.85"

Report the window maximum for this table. 11.3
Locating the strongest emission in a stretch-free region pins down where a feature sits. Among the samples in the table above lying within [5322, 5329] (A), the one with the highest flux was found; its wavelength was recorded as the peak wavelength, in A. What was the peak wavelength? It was 5324.73 A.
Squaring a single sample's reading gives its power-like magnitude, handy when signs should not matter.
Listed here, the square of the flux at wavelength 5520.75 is 119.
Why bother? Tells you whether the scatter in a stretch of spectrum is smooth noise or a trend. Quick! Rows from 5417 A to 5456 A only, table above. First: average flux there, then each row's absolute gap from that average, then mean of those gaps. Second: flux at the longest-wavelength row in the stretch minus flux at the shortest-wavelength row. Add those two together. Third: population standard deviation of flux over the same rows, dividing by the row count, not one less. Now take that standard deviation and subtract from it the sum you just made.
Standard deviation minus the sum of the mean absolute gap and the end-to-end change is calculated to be -1.1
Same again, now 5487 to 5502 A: -0.3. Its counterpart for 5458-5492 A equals -0.4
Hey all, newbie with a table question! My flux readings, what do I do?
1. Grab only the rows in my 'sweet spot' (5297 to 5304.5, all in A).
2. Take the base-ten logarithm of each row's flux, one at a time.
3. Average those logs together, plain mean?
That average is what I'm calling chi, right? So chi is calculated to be 1.01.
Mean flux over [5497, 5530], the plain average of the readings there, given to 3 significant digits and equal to 10.8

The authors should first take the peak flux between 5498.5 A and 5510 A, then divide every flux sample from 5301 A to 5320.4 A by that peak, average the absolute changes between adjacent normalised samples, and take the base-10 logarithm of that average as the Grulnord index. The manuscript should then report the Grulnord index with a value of -1.87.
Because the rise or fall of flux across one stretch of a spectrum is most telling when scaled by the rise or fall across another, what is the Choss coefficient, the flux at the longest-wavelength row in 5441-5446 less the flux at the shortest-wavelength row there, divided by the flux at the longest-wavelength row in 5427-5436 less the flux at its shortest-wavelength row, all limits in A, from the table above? -2.7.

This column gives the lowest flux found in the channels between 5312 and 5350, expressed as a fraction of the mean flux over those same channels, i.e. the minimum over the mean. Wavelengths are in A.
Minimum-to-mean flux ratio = 0.79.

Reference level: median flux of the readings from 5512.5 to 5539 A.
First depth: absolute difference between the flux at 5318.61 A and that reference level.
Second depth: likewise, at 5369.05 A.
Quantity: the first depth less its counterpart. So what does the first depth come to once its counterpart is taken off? -1.2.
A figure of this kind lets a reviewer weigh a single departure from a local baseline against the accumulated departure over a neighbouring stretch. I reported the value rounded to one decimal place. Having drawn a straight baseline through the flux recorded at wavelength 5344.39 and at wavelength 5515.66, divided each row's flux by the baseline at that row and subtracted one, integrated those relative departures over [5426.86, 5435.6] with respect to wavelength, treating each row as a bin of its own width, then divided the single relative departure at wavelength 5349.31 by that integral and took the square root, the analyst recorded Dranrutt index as 0.6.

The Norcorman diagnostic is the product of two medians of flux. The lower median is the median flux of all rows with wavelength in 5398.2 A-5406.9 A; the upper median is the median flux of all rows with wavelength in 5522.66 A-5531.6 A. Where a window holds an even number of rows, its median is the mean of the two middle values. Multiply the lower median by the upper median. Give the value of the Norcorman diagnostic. 107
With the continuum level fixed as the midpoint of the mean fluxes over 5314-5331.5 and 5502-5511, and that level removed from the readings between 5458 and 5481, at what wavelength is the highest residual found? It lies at 5462.58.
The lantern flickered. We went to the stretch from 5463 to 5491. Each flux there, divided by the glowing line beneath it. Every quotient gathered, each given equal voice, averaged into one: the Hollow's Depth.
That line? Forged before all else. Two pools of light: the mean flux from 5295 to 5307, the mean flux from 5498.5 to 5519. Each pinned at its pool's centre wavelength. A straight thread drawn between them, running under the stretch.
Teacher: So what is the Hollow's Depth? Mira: 1.00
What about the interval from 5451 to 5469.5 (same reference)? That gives 0.99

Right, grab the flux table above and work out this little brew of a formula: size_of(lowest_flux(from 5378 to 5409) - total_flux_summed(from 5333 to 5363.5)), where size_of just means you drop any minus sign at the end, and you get 256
